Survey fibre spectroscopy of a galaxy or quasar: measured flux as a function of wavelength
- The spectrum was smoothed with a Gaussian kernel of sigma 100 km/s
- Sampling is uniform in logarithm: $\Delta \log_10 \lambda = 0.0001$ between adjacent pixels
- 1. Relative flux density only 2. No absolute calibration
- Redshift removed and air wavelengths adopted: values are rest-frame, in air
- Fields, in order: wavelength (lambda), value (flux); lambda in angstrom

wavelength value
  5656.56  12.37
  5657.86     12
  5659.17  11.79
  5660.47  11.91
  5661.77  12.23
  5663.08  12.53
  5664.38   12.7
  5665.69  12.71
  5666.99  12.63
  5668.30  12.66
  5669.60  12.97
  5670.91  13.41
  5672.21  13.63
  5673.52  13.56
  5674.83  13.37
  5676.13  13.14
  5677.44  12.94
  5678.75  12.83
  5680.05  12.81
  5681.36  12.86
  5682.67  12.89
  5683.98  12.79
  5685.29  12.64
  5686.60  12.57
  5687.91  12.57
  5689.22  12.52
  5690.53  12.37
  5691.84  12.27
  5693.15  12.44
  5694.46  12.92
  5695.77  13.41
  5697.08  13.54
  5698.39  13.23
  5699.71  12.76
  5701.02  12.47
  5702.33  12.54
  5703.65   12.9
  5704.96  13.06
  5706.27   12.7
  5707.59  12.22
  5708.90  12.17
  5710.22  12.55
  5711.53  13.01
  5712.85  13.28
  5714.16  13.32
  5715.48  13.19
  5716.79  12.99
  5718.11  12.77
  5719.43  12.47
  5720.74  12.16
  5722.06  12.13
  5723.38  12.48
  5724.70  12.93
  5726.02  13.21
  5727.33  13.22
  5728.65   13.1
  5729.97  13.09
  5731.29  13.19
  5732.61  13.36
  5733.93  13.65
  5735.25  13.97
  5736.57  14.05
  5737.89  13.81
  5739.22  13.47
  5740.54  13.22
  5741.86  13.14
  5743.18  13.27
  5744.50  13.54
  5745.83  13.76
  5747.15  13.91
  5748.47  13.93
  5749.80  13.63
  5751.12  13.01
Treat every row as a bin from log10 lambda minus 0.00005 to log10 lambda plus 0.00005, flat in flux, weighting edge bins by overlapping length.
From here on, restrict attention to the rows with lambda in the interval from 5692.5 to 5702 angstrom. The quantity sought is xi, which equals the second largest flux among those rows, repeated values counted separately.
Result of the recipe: 13.41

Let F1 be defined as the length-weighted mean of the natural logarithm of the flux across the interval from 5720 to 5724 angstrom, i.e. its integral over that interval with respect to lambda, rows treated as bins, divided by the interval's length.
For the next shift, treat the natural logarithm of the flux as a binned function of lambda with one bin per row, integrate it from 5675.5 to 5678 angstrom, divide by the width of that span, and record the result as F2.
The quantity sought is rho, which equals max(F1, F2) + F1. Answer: 5.07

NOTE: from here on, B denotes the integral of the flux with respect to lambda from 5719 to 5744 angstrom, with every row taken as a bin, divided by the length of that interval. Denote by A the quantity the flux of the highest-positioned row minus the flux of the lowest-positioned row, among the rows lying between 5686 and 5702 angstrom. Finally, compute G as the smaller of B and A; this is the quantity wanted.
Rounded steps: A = -0.1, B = 13.2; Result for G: -0.1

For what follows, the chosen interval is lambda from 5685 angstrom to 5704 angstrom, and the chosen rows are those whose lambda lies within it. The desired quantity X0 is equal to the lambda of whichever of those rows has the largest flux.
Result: 5697.08 angstrom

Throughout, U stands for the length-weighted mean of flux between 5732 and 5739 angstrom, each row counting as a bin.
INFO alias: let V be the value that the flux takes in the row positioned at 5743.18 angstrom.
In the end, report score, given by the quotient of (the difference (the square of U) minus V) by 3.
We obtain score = 59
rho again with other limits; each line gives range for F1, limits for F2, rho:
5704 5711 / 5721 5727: 5.07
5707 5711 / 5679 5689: 5.06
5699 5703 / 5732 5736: 5.14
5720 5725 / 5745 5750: 5.14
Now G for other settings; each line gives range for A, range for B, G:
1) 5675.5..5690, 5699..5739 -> -0.6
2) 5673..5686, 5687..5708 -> -0.9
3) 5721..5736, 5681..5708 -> 1.8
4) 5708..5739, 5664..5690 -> 1.6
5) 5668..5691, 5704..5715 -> -0.3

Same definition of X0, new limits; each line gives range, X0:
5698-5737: 5736.57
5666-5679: 5672.21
